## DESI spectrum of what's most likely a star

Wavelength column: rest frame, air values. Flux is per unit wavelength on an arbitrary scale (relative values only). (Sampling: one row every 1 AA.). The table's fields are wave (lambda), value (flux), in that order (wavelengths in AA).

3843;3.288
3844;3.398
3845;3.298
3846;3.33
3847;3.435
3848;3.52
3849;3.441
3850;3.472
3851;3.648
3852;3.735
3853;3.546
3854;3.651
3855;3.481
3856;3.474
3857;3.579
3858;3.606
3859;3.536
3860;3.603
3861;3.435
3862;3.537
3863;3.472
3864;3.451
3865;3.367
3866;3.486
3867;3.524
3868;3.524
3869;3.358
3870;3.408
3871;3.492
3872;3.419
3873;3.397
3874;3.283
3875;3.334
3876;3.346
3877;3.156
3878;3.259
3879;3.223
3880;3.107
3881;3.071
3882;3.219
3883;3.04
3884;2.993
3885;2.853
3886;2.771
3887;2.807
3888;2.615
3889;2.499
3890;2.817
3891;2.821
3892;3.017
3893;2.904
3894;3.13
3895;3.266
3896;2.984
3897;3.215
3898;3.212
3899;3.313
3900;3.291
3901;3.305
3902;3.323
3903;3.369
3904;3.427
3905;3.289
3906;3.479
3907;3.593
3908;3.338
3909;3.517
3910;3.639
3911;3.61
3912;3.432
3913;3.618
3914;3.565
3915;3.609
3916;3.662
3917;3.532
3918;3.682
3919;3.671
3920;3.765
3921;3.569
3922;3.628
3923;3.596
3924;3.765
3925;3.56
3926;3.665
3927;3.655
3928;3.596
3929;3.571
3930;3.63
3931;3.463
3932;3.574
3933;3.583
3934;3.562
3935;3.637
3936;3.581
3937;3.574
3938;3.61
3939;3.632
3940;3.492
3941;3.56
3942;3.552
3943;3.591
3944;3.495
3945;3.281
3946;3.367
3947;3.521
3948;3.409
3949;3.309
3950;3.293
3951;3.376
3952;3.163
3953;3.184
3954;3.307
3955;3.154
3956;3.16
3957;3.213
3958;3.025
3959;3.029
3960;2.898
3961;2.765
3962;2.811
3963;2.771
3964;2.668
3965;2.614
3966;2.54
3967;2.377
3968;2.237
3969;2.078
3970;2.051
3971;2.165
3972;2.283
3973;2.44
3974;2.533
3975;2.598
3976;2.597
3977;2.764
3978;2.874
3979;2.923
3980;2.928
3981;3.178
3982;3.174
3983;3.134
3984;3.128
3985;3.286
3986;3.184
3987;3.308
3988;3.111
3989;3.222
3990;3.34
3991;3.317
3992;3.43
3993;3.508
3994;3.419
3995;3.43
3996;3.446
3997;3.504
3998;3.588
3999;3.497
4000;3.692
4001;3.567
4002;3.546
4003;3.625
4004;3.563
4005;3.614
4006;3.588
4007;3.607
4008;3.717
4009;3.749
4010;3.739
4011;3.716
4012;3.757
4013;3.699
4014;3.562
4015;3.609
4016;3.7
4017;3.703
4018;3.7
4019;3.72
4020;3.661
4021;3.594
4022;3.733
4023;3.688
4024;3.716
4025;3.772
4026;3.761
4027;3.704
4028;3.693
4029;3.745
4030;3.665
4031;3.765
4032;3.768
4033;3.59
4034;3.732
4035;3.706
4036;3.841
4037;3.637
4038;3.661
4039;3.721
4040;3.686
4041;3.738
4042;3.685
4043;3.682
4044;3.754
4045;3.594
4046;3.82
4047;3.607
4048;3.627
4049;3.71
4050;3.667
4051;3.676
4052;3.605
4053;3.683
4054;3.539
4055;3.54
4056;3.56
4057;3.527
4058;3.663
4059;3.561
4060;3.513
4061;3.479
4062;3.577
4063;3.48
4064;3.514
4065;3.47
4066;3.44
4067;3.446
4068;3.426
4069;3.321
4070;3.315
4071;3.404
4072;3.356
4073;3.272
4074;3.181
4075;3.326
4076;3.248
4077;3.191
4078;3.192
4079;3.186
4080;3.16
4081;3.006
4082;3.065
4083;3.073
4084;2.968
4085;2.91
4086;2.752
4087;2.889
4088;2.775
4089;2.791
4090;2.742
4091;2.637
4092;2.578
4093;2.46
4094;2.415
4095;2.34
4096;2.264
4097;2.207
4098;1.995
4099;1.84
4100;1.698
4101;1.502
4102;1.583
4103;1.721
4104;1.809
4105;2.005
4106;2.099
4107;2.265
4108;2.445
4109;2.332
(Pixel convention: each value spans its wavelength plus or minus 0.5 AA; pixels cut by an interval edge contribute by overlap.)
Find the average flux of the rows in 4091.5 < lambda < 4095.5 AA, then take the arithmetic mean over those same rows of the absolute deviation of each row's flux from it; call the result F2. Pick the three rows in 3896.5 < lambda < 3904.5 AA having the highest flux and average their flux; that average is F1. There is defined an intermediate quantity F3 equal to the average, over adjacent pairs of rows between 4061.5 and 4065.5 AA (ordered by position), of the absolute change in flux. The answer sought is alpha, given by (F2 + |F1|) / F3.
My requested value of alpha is 59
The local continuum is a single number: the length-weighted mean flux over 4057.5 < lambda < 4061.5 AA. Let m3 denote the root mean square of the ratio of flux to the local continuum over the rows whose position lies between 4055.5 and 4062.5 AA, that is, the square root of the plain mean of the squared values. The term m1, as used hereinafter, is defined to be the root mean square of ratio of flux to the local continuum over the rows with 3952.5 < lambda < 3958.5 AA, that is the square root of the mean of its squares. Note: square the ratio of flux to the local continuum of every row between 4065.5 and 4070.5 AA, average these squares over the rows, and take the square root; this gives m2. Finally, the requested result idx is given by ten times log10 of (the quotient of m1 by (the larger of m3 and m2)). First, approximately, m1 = 0.89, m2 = 0.95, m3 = 1.00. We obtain -0.5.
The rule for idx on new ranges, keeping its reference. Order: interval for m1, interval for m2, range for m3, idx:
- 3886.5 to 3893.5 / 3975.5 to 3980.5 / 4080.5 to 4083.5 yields -0.4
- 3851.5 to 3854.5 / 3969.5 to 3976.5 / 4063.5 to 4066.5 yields 0.2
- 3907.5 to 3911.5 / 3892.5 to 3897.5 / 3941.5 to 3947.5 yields 0.1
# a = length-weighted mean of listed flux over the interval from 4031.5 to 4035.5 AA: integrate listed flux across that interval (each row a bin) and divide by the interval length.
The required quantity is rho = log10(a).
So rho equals 0.57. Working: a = 3.7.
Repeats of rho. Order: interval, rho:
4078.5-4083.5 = 0.49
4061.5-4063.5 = 0.55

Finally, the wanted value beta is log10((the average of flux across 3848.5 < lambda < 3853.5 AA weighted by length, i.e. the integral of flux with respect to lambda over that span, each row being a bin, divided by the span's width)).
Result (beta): 0.55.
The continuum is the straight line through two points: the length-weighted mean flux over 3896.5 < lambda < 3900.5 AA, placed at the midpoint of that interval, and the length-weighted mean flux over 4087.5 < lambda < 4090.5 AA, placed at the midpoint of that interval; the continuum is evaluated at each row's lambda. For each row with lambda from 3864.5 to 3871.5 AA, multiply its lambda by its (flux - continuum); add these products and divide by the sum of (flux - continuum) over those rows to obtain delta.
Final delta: 3868.2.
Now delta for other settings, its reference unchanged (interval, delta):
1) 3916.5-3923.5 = 3920.0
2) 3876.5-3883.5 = 3880.5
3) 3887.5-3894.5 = 3890.2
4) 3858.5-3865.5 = 3861.3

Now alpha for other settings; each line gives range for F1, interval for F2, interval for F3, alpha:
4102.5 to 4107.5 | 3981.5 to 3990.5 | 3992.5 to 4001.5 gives 26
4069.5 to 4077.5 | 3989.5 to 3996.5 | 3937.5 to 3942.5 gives 57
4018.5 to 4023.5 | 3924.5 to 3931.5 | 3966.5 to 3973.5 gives 32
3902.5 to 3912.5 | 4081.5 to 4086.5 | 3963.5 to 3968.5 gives 34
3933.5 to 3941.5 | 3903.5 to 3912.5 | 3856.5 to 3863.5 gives 45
